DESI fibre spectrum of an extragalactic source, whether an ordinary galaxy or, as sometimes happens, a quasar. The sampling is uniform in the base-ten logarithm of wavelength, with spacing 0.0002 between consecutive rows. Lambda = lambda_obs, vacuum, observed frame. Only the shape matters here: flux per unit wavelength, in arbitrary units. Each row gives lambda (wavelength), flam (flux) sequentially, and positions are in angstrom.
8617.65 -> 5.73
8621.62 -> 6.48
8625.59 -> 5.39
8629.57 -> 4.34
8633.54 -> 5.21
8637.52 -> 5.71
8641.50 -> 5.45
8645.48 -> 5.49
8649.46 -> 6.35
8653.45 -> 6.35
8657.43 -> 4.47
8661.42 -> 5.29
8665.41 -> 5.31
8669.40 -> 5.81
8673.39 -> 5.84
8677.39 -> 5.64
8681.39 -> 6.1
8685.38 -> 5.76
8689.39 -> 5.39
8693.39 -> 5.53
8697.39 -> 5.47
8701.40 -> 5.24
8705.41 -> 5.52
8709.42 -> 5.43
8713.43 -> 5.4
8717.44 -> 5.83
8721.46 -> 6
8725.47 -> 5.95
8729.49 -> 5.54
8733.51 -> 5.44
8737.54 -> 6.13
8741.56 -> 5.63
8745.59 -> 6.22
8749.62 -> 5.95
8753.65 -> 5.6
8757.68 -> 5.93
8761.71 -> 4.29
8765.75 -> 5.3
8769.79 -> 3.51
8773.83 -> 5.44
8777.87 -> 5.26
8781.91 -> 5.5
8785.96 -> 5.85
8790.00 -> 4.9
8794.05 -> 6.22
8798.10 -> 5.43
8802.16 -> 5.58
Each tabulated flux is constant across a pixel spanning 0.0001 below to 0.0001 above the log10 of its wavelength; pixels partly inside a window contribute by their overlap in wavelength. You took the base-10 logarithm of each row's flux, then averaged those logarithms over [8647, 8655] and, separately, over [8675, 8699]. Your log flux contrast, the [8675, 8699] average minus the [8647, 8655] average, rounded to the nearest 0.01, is -0.05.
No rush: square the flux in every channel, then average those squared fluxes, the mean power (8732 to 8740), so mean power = 34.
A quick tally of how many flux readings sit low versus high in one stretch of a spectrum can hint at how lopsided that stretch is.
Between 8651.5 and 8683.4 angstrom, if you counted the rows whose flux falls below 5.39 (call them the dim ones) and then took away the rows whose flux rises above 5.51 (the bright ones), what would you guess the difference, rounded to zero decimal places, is -2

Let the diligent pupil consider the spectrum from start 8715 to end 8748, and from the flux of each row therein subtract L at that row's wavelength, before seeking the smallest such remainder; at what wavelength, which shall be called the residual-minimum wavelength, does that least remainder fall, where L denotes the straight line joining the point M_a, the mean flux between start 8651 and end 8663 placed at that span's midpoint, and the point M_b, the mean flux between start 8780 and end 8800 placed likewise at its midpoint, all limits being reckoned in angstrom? 8733.51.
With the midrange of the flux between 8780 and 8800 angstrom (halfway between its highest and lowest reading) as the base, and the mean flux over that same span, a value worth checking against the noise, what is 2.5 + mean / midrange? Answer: 3.50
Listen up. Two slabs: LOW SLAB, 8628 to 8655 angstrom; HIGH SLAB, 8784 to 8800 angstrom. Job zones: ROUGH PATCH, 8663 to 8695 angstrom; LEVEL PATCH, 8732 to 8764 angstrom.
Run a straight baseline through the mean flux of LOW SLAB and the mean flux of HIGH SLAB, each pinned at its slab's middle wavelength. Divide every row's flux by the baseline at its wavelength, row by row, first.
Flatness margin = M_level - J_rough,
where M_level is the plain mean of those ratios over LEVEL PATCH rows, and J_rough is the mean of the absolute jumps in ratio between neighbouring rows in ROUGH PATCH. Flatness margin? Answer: 0.96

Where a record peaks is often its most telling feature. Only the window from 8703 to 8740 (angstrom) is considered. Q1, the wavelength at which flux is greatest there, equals 8737.54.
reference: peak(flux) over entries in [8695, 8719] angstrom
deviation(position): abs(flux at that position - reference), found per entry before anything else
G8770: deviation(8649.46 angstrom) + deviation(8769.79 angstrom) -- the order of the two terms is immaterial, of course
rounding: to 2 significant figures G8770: 2.8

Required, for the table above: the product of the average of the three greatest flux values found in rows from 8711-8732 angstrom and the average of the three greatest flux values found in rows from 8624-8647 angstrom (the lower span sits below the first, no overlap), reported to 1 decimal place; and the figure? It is 32.9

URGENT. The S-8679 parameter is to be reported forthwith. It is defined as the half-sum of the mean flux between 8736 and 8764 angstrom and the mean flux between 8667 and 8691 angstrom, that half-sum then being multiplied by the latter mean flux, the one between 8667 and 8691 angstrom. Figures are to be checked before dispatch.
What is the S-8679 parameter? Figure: 32.9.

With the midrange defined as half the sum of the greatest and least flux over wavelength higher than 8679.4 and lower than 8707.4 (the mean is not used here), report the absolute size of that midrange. 5.67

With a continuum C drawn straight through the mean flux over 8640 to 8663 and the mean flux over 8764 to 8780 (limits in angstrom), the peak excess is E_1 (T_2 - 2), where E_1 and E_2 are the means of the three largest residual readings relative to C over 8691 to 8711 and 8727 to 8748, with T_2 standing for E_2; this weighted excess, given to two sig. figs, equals -0.23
